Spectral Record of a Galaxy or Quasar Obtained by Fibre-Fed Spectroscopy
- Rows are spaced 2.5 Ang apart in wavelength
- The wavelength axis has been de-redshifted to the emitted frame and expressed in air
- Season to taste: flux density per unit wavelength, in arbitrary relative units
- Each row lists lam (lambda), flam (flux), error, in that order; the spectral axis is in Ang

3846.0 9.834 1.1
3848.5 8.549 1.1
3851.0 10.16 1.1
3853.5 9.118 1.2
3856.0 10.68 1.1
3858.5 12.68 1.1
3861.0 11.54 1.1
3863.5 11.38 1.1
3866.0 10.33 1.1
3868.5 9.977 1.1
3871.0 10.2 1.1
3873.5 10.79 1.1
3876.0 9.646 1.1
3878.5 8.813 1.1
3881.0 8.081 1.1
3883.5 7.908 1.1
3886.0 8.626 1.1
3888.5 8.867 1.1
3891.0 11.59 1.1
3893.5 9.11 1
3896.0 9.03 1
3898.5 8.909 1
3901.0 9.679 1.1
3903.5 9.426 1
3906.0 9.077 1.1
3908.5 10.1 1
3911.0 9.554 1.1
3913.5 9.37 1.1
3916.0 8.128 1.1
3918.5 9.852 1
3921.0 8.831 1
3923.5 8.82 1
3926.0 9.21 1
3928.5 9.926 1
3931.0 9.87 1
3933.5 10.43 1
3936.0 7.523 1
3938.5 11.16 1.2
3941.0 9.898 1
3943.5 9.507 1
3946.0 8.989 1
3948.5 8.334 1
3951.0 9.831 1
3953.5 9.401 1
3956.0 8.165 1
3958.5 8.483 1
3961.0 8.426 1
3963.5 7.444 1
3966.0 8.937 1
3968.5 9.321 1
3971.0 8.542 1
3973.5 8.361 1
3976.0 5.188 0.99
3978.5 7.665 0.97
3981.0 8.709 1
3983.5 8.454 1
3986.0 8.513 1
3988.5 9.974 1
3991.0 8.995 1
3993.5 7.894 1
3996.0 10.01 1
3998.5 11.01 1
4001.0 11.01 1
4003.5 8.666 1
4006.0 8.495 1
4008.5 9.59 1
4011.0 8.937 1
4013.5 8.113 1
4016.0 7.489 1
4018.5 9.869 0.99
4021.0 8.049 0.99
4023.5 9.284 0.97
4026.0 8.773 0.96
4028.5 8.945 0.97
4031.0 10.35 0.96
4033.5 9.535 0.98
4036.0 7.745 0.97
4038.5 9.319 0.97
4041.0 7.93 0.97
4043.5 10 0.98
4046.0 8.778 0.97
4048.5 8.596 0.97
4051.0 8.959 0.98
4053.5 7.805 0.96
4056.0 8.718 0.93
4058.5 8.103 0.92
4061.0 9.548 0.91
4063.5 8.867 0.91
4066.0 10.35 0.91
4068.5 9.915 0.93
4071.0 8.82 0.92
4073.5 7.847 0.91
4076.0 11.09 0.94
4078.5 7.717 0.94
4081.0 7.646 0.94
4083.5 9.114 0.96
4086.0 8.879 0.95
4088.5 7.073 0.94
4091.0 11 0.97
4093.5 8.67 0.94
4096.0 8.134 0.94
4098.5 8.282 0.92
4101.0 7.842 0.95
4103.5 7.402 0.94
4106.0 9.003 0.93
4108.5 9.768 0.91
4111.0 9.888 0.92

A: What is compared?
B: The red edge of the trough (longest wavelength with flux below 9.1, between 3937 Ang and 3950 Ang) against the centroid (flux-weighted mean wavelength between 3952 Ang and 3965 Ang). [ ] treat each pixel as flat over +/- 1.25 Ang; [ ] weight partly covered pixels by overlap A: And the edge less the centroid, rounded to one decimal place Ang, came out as -9.8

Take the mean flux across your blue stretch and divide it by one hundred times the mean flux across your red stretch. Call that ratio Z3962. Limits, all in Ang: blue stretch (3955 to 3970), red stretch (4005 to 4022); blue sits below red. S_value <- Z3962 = 0.0098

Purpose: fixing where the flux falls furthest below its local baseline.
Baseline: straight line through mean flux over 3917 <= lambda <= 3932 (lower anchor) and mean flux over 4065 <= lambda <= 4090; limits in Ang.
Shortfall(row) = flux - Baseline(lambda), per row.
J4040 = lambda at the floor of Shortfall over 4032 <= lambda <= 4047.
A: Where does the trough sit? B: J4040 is 4036.0 Ang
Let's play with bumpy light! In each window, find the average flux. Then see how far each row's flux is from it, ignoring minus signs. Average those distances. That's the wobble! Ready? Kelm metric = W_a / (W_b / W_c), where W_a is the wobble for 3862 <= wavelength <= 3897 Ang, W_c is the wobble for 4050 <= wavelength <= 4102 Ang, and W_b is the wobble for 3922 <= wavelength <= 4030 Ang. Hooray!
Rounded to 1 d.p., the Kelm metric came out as 1.0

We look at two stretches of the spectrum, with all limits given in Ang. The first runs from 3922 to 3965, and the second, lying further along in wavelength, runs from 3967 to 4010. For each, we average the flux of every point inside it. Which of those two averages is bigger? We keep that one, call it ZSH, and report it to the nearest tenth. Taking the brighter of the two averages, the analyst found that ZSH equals 9.1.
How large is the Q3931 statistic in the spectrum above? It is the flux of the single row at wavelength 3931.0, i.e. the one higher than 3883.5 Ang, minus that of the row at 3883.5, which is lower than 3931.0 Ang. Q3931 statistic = 2.0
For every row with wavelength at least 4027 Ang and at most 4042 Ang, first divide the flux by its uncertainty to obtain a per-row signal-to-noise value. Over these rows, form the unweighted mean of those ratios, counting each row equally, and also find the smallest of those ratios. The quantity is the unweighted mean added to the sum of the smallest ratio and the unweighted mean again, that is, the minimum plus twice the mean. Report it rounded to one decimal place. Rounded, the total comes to 26.5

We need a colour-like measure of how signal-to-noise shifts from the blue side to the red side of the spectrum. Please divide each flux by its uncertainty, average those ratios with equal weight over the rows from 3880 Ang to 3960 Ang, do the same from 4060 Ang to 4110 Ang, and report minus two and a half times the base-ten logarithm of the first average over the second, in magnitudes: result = 0.07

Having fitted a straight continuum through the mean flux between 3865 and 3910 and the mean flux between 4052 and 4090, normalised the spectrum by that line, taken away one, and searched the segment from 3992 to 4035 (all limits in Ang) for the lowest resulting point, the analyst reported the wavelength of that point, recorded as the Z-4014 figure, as 4016.0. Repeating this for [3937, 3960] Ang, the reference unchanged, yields 3956.0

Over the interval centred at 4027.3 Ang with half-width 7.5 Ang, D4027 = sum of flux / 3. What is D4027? 18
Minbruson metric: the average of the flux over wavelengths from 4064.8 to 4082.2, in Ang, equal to 9.1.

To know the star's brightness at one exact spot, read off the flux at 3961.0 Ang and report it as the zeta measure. 8.426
